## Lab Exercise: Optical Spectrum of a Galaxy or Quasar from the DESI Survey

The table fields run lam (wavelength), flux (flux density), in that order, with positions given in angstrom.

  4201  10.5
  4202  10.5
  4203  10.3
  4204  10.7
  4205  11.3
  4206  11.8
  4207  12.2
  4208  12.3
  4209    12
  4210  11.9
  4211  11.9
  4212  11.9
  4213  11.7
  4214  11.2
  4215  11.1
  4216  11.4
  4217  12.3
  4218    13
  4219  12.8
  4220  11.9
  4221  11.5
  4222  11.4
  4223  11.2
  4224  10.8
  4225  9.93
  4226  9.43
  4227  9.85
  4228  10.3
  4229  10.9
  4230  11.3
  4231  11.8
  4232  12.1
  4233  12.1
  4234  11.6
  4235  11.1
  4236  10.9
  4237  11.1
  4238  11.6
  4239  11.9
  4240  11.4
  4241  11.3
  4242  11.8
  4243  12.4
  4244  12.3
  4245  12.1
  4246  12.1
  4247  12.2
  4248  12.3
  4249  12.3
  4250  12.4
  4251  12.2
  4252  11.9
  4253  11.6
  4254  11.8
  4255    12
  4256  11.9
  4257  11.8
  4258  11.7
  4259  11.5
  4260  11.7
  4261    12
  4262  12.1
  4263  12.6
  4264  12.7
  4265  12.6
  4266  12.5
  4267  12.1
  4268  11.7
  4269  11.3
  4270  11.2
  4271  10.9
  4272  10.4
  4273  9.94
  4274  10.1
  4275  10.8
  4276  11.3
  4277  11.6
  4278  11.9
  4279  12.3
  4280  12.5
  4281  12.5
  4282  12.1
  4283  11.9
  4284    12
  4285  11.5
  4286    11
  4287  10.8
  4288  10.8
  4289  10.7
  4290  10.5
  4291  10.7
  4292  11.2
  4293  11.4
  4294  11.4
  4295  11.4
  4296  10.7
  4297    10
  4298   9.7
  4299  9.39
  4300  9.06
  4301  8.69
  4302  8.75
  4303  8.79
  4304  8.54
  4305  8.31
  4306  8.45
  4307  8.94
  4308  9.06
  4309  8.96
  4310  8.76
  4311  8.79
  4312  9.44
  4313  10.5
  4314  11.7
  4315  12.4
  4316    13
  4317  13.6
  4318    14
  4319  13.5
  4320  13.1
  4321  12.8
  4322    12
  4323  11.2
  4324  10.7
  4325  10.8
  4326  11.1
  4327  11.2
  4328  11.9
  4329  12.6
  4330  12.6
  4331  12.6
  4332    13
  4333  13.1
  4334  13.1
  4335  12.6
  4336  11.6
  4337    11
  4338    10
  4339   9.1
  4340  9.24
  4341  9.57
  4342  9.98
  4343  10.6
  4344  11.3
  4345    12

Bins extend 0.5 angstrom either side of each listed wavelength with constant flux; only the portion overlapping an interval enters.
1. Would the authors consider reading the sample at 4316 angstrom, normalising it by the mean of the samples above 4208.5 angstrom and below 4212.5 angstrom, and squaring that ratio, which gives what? 1.19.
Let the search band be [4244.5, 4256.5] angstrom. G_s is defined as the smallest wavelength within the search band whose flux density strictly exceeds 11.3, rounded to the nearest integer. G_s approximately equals 4245 angstrom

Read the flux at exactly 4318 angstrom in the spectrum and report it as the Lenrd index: 14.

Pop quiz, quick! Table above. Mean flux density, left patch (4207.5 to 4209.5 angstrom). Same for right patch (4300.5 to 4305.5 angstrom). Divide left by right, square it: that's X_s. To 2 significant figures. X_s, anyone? 2.0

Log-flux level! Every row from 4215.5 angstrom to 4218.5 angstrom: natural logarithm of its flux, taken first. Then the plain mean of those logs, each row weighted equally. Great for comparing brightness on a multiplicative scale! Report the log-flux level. 2.50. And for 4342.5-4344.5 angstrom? 2.39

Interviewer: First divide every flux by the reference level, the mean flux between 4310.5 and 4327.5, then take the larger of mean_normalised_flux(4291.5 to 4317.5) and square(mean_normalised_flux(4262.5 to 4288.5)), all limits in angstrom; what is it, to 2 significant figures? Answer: 0.97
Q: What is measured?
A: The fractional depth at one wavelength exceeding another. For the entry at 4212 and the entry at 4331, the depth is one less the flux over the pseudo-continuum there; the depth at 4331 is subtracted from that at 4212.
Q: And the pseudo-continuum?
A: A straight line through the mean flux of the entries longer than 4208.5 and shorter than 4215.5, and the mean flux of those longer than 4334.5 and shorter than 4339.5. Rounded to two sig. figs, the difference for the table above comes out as 0.14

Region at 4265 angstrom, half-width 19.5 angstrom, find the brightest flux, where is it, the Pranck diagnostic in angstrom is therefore 4264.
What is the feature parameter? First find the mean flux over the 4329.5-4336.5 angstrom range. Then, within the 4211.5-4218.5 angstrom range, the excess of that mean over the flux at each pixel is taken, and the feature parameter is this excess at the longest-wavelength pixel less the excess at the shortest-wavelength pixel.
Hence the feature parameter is -1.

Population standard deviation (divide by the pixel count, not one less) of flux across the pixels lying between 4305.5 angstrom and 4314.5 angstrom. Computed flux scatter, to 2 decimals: 0.98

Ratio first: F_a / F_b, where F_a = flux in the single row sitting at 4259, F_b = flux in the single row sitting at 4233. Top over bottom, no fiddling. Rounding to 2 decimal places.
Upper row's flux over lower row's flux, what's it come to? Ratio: 0.95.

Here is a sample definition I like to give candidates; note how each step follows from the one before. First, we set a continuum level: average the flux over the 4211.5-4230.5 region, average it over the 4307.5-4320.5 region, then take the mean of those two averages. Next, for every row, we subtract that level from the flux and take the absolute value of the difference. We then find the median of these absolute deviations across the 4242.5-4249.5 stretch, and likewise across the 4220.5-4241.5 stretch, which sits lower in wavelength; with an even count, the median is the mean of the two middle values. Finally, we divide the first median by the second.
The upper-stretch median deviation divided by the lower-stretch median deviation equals 2.7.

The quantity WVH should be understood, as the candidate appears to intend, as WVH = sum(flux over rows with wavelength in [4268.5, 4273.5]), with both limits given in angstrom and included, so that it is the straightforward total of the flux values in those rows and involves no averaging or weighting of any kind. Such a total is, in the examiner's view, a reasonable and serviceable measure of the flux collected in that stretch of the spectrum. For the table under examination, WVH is 54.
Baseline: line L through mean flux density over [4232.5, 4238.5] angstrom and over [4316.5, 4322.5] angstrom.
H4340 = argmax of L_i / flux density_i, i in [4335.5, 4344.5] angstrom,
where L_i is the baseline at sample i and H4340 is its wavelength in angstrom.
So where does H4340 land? 4339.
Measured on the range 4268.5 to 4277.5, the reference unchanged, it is 4273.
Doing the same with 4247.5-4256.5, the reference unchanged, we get 4253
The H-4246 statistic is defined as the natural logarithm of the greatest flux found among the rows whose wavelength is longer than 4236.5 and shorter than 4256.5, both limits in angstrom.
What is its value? 2.52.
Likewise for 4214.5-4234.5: 2.56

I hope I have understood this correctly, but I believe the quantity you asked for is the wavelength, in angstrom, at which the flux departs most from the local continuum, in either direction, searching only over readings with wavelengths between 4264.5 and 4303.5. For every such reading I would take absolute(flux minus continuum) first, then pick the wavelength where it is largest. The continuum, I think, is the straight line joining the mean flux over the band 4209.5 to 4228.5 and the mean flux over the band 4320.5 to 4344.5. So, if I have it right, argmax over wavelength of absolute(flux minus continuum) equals 4301 angstrom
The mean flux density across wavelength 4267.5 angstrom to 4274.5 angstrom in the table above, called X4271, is 10.79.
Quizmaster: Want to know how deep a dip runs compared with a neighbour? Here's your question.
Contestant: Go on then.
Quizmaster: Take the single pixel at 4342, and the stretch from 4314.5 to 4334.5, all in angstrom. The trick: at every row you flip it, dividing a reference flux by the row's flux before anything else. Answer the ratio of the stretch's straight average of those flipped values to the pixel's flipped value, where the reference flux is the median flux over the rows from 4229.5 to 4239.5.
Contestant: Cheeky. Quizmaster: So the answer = 0.81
